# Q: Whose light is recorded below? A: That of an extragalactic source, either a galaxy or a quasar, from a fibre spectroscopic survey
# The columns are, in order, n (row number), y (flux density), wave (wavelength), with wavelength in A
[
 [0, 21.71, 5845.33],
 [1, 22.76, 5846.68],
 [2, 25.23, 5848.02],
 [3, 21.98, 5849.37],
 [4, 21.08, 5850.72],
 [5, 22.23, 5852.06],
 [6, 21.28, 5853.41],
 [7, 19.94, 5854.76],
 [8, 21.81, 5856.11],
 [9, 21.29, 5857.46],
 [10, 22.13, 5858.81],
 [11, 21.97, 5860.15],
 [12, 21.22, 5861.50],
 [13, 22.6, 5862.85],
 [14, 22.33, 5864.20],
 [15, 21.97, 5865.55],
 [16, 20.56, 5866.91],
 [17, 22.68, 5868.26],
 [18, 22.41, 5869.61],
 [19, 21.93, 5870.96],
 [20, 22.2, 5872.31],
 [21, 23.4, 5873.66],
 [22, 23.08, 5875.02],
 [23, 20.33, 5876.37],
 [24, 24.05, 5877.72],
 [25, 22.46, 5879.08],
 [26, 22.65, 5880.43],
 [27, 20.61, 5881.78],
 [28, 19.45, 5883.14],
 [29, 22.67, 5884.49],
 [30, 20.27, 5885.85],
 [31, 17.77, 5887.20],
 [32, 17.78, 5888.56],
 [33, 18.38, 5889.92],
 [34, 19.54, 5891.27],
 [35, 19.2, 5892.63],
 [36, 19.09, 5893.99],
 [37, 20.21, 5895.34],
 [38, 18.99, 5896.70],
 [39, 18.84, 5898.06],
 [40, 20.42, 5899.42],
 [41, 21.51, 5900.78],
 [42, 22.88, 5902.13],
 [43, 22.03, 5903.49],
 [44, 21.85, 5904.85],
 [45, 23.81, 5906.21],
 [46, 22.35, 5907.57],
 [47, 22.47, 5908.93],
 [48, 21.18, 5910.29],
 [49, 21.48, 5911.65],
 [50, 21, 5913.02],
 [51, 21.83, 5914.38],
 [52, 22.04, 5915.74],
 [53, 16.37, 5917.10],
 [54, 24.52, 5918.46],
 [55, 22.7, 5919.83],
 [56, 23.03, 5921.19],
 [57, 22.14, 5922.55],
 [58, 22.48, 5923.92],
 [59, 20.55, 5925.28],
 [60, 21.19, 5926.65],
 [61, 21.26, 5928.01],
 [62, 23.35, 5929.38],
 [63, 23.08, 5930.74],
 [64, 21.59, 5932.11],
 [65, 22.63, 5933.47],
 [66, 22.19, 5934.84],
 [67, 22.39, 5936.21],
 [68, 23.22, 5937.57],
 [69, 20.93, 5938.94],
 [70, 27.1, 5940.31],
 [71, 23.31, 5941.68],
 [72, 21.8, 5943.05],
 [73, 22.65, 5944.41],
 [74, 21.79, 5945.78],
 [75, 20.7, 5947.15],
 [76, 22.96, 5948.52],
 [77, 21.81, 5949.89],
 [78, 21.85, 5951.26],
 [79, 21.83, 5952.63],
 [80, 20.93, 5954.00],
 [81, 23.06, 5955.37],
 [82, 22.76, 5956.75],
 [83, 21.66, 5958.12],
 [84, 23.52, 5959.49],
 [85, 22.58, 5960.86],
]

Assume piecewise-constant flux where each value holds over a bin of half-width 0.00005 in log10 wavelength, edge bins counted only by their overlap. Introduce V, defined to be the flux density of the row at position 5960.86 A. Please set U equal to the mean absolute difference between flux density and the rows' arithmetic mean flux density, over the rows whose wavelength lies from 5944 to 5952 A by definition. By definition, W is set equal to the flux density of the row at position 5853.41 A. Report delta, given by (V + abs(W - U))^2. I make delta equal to 1875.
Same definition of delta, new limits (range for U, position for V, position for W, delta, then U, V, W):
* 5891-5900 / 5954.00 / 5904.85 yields 1787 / 0.5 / 20.93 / 21.85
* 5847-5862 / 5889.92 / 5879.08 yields 1604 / 0.8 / 18.38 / 22.46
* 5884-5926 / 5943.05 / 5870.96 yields 1774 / 1.6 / 21.8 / 21.93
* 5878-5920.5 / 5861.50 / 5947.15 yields 1625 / 1.6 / 21.22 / 20.7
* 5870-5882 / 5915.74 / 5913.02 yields 1774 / 0.9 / 22.04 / 21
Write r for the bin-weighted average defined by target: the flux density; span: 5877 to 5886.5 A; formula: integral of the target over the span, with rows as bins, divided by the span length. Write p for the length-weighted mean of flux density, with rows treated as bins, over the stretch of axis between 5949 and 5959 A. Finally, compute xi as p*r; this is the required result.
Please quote 479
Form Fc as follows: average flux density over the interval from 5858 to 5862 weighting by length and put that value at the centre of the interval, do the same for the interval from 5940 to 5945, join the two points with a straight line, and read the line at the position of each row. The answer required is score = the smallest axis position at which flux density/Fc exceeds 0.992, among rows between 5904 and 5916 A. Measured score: 5906.21 A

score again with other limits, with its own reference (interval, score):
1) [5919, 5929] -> 5921.19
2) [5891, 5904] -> 5902.13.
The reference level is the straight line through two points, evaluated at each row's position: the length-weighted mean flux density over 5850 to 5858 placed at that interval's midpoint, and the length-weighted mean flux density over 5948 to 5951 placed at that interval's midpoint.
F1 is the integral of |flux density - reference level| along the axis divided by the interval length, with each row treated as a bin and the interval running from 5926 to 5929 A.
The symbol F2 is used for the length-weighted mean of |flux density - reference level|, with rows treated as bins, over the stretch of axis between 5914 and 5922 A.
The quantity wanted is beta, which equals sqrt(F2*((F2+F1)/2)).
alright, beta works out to 1.49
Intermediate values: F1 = 0.9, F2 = 1.72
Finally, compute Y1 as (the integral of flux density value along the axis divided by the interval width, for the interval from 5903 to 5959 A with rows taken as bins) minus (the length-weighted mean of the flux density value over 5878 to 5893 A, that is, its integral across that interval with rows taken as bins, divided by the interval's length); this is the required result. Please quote 2.0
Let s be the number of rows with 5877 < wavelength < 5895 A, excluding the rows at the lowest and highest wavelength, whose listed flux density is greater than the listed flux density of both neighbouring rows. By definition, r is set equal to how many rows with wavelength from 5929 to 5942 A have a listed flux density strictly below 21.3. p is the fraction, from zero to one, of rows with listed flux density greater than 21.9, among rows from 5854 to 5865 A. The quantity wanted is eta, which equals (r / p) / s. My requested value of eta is 0.7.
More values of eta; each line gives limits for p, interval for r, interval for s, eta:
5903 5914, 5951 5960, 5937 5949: 1.0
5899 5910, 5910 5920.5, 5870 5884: 1.6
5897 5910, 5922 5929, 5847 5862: 1.8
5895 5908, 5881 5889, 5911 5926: 3.1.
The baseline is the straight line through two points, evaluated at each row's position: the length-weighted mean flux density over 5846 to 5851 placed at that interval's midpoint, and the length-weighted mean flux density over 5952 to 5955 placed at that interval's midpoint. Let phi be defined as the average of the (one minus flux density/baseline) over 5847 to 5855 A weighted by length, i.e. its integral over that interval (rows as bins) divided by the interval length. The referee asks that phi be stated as 0.033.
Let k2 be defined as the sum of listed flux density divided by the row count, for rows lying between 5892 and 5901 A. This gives 19.8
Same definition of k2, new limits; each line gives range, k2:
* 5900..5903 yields 22.2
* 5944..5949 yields 22.0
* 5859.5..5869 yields 21.9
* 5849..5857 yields 21.4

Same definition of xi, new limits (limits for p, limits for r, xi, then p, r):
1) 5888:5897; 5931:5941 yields 435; 19.05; 22.9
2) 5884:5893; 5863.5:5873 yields 425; 19.30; 22.0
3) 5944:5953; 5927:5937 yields 490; 21.92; 22.3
